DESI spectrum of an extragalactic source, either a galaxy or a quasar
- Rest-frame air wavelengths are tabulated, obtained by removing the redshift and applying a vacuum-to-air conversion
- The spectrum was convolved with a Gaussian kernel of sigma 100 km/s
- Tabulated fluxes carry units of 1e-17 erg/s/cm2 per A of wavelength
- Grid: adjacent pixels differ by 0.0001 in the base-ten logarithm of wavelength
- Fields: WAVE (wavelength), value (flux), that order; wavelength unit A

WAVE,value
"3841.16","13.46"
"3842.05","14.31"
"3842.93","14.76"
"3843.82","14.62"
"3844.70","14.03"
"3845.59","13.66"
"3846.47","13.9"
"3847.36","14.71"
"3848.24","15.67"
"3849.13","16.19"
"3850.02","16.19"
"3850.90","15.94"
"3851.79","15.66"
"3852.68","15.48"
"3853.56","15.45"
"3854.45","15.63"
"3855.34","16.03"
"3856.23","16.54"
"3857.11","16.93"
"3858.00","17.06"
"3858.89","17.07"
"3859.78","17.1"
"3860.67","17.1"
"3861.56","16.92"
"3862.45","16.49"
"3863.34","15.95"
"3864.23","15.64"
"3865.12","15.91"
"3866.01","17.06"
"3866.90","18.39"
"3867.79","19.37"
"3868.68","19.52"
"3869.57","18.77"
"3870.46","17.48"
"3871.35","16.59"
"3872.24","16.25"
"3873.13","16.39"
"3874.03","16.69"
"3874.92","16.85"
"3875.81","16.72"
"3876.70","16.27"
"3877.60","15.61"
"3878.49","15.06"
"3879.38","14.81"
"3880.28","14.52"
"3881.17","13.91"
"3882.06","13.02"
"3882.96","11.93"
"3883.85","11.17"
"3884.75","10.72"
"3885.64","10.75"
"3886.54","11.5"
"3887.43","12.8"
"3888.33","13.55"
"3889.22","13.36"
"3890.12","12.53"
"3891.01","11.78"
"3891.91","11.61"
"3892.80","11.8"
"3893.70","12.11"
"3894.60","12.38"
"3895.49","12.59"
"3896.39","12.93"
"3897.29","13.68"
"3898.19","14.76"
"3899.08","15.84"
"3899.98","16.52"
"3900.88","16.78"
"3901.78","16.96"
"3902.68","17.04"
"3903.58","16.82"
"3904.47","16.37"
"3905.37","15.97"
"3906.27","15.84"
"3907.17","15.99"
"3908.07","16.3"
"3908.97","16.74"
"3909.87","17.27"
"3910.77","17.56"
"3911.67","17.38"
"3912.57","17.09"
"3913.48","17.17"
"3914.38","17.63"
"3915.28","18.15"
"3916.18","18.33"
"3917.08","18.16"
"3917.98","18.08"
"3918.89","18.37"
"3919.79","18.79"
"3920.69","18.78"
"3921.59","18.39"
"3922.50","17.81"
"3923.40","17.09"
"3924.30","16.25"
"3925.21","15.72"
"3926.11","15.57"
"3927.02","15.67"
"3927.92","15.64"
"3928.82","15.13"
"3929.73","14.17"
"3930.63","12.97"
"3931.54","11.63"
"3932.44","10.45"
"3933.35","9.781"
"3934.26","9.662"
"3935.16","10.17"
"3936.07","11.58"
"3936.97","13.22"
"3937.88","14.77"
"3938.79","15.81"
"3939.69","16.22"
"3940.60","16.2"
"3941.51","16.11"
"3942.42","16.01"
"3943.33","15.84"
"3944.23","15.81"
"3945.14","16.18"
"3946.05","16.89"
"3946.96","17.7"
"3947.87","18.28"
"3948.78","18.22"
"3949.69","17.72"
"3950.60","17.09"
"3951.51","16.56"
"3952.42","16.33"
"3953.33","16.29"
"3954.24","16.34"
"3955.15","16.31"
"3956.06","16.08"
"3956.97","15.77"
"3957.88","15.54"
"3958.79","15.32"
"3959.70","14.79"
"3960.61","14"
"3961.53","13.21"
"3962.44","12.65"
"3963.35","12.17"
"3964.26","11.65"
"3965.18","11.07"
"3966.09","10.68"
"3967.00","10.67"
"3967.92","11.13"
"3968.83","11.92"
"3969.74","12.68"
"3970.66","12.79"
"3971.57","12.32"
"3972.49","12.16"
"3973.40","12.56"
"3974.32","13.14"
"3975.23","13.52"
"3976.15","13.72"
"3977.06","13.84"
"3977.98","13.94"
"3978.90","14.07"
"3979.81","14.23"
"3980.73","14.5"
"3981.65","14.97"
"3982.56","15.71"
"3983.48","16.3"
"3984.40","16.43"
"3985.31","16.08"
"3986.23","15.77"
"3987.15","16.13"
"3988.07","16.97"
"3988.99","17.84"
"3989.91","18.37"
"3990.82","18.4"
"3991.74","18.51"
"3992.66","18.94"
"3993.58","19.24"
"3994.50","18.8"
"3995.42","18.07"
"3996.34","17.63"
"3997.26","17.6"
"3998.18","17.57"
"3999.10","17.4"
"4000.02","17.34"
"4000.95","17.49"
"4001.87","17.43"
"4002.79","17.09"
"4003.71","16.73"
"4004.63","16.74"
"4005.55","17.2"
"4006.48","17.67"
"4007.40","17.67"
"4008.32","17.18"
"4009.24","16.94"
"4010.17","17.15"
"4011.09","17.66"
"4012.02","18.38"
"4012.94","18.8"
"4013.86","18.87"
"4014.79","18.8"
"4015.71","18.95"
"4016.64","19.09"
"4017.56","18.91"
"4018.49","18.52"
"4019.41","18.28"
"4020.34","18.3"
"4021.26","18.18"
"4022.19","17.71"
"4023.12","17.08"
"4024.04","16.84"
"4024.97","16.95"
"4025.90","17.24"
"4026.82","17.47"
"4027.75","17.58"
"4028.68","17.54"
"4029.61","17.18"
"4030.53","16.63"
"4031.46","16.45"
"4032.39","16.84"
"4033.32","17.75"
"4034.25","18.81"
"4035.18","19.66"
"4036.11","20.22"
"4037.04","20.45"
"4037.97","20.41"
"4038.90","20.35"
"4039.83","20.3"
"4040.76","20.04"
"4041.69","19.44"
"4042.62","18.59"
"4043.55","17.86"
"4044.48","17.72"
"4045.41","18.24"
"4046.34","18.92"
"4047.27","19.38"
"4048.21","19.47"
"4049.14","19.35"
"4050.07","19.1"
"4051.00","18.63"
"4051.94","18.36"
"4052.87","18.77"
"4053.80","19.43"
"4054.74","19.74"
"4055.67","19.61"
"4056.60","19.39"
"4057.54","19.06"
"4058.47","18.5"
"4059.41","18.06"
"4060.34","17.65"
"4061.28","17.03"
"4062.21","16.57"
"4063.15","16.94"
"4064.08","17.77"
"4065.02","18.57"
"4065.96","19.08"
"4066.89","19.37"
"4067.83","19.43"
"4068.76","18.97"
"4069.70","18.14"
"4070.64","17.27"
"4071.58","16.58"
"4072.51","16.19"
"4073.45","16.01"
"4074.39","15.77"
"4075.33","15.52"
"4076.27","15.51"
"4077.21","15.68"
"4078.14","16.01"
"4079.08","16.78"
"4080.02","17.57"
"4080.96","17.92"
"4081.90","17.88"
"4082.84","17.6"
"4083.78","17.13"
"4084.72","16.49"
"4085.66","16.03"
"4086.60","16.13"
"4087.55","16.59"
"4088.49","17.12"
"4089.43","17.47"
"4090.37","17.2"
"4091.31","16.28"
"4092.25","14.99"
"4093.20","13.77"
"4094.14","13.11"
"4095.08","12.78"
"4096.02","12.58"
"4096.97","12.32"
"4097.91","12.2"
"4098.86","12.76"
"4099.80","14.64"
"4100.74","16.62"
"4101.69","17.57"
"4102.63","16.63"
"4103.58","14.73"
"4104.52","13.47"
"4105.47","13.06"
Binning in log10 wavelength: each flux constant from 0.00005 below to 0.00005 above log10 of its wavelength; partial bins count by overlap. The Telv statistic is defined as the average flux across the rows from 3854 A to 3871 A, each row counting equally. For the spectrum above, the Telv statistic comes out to 17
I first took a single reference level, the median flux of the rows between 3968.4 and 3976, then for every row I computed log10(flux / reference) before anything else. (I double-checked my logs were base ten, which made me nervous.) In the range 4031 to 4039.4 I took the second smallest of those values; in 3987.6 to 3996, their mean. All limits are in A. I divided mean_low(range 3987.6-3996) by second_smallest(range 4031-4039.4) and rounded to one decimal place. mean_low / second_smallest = 1.3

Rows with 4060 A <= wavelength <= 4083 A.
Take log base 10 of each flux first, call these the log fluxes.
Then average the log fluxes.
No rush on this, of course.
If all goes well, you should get 1.24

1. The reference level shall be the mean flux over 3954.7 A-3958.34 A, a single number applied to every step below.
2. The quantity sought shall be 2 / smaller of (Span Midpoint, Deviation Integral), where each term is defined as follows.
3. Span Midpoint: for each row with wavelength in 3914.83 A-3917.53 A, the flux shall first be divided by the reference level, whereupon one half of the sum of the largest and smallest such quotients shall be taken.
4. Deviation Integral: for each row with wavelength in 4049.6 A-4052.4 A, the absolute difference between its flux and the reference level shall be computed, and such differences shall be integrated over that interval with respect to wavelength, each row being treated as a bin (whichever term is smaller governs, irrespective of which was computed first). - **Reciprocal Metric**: 1.75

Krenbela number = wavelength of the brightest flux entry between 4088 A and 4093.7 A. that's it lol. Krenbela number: 4089.43 A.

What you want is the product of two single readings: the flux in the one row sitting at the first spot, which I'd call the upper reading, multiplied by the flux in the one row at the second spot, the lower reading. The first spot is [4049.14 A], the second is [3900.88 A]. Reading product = 325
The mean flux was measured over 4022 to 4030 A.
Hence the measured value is 17.3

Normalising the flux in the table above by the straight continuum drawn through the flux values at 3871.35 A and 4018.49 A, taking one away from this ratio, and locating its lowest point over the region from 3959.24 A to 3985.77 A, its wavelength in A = 3967.00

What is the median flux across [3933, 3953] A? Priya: 16.1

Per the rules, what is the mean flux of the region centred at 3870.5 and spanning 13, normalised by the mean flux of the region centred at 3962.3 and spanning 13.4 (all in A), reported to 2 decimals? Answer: 1.31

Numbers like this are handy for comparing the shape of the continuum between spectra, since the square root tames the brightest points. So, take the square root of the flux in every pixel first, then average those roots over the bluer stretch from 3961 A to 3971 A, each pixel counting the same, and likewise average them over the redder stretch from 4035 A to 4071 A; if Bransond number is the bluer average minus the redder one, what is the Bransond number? -0.90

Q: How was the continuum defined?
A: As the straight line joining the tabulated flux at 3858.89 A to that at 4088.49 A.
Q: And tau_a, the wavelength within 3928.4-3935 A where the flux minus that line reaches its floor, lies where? 3934.26 A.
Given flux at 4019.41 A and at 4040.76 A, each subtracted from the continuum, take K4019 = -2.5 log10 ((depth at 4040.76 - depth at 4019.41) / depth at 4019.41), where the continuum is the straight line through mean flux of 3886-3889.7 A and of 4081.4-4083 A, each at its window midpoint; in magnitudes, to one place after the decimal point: 0.6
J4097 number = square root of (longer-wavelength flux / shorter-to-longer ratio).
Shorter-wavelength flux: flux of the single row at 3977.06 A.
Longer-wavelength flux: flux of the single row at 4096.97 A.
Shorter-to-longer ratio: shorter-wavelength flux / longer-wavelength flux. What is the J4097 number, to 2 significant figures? 3.3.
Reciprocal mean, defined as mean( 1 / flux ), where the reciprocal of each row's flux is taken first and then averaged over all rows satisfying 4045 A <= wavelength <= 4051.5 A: 0.0526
